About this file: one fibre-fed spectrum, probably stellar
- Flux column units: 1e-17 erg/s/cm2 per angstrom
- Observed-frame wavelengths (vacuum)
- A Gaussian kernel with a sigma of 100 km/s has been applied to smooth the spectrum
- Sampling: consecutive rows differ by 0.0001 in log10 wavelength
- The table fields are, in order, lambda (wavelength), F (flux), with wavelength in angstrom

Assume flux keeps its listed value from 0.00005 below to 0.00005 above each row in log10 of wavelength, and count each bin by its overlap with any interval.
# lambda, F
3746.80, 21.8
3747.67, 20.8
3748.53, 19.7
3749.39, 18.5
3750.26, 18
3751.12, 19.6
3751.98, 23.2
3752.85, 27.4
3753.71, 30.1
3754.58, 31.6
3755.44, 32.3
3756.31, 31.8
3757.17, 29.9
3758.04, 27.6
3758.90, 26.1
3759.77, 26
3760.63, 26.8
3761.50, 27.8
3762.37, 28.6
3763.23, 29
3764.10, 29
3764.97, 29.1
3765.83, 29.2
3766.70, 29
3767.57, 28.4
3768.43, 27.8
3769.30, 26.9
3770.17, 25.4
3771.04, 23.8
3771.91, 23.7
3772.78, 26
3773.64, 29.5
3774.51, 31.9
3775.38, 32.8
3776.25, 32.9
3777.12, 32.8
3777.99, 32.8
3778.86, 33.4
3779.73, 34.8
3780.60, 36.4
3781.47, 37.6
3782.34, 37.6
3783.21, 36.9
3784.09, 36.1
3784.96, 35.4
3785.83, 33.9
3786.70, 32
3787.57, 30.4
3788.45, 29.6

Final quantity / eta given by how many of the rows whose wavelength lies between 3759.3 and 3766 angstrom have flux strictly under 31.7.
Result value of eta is 8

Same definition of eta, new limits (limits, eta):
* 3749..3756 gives 7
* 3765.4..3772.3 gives 8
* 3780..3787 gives 0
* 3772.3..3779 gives 2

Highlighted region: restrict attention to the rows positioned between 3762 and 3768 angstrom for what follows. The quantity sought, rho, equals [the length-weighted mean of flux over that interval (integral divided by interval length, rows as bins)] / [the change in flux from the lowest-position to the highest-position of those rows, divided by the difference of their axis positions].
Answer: -752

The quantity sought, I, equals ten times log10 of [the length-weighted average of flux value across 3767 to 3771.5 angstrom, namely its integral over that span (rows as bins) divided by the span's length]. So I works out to 14.2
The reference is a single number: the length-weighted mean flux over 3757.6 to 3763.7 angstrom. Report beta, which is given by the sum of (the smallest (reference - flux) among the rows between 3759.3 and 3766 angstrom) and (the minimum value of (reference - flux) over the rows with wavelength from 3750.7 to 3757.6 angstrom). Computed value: -6.7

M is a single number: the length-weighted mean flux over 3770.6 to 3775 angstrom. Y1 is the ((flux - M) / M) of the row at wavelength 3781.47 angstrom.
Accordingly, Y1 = 0.39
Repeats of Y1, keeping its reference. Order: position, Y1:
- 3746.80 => -0.19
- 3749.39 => -0.32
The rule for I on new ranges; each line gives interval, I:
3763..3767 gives 14.6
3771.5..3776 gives 14.6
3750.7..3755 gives 14.2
